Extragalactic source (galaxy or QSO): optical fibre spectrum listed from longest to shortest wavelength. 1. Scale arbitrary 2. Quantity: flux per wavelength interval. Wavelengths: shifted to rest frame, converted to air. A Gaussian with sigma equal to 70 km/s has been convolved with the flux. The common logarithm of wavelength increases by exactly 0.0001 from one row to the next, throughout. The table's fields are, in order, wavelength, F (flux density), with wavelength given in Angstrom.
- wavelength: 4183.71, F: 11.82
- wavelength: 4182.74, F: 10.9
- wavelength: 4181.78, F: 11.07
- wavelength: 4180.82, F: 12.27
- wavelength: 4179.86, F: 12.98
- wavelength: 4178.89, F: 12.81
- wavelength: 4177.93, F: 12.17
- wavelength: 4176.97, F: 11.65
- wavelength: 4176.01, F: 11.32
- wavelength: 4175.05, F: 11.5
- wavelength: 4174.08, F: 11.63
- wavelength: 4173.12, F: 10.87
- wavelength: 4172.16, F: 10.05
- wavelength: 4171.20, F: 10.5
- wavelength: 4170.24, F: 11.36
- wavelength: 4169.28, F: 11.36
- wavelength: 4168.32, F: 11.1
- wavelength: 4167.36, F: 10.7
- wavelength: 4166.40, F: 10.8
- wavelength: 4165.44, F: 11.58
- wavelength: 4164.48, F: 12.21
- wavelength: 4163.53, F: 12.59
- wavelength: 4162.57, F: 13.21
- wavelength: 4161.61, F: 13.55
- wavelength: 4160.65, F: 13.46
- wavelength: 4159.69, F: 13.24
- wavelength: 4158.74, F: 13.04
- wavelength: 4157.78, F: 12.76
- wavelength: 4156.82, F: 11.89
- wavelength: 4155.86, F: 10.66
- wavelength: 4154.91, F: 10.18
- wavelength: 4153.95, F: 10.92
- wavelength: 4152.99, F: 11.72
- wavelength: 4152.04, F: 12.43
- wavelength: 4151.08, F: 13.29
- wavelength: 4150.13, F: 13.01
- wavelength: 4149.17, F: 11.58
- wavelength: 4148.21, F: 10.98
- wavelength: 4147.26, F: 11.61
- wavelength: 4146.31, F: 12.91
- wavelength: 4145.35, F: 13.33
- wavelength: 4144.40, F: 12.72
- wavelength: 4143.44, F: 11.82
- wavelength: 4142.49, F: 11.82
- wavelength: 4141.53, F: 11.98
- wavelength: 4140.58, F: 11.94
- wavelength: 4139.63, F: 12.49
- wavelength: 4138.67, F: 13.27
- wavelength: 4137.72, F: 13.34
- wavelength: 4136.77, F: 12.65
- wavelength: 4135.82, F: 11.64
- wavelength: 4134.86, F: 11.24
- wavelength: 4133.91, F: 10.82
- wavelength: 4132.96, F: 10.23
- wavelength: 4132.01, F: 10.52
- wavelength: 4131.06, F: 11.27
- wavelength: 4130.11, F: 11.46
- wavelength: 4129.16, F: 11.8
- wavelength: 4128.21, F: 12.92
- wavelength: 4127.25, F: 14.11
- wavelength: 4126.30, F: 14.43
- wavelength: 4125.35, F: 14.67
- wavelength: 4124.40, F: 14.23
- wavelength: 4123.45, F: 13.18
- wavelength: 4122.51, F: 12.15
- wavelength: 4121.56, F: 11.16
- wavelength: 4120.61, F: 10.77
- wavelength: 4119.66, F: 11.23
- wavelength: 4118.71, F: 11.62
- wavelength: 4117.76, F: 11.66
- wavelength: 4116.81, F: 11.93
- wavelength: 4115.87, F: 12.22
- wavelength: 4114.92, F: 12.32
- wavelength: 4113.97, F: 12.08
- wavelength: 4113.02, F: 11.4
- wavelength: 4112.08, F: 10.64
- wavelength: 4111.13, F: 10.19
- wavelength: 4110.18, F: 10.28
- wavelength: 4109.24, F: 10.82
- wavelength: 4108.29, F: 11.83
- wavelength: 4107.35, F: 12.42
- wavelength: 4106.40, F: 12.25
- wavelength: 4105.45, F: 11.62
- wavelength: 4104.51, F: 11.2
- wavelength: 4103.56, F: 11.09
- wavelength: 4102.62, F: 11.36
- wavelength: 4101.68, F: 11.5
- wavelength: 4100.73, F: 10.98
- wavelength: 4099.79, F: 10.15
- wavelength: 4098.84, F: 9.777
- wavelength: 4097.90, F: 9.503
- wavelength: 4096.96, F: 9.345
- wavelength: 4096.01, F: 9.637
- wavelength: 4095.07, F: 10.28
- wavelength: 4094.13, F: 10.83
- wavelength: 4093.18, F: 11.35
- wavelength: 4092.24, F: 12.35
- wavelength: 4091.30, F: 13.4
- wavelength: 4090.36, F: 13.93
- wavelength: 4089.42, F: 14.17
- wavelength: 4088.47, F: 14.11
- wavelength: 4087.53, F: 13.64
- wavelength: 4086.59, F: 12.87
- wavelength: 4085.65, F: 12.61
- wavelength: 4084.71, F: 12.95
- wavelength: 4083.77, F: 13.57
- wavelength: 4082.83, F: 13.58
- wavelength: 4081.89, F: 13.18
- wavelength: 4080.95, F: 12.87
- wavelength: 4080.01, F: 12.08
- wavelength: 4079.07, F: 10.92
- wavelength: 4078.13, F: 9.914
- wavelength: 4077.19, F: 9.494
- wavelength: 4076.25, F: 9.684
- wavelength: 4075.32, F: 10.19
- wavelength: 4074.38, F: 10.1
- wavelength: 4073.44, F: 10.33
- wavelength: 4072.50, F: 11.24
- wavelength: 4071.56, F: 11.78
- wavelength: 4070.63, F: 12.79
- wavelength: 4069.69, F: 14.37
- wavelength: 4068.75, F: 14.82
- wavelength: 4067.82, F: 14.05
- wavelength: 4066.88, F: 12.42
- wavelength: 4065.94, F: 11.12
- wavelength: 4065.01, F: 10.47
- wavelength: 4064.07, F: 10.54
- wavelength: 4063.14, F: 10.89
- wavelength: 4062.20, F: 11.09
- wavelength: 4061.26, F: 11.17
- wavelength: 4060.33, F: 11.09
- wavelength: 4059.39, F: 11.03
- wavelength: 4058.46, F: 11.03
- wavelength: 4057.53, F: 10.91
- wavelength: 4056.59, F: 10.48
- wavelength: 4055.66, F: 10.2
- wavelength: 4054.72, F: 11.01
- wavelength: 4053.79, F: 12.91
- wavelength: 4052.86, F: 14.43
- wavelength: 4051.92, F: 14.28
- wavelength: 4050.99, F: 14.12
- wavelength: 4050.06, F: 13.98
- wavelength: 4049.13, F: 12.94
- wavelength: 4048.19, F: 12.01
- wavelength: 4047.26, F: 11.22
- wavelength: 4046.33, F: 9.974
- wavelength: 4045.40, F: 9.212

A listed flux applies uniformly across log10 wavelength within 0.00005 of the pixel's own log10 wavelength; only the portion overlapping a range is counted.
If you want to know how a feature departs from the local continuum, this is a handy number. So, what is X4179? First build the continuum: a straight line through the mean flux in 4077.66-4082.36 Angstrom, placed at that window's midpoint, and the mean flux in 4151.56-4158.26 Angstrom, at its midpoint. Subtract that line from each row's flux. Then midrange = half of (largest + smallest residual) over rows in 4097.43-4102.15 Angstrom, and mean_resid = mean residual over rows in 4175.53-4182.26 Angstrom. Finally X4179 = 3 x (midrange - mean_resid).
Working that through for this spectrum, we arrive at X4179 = -6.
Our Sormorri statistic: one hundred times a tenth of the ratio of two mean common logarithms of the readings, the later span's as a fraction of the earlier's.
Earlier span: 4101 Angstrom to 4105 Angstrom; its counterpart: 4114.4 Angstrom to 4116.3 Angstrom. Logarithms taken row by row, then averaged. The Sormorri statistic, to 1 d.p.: 10.3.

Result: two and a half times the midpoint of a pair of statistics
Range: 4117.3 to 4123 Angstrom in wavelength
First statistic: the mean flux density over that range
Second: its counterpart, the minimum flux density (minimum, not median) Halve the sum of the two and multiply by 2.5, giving 27.8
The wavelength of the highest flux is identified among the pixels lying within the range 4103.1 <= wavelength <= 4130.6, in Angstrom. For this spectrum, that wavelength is 4125.35 Angstrom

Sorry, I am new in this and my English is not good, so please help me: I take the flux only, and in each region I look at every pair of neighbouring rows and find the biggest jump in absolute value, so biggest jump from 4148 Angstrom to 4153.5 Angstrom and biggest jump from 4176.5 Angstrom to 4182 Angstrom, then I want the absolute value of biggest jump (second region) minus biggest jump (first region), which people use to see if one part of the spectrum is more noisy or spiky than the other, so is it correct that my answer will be 0.23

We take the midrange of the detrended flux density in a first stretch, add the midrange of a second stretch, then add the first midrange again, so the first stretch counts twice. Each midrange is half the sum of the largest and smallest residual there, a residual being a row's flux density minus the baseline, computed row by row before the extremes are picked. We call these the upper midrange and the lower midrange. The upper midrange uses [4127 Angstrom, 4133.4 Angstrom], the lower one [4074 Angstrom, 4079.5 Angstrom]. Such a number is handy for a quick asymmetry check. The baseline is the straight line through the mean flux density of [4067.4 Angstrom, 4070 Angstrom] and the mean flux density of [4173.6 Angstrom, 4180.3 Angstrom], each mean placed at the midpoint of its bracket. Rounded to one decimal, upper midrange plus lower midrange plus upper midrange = -5.8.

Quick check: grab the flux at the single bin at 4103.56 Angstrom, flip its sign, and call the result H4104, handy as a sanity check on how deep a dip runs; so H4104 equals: -11.1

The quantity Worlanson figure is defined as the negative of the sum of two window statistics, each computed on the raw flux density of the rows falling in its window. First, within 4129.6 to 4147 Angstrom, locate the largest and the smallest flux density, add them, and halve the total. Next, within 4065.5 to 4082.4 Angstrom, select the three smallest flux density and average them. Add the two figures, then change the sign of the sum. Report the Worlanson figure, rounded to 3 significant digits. -21.5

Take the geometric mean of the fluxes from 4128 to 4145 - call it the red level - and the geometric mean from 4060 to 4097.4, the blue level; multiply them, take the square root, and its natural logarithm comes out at 2.47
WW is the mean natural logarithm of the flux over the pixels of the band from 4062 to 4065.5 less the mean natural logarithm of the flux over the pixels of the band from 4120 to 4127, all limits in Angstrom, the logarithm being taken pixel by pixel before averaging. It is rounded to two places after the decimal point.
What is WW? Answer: -0.18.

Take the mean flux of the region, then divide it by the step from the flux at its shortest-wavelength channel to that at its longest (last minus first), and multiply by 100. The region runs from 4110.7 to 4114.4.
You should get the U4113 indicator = 586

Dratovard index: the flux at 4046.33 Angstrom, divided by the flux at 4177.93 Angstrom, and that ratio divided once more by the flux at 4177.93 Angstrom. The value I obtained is 0.067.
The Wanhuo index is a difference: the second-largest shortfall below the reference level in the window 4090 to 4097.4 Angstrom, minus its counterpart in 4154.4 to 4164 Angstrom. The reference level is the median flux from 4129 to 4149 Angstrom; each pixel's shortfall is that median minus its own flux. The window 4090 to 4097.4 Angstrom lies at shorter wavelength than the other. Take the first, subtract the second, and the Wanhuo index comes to 1.0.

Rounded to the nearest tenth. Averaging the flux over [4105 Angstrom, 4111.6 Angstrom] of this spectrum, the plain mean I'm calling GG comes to 11.3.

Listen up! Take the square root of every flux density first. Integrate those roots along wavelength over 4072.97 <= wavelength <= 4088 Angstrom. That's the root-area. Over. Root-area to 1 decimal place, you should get 51.4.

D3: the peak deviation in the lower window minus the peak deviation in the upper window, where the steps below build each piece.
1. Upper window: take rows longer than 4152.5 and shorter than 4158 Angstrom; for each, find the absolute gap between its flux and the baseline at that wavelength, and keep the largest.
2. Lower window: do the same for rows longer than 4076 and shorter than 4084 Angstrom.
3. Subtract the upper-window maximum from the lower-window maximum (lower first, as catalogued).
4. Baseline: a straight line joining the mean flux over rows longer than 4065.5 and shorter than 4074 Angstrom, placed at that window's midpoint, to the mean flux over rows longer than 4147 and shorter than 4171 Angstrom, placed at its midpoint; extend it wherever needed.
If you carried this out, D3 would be 1.2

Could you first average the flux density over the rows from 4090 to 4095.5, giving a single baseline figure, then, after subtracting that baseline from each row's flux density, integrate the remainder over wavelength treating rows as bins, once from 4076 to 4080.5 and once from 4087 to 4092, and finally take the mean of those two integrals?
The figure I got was 1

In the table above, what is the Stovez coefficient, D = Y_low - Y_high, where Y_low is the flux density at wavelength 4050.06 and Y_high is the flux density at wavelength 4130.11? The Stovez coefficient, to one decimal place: 2.5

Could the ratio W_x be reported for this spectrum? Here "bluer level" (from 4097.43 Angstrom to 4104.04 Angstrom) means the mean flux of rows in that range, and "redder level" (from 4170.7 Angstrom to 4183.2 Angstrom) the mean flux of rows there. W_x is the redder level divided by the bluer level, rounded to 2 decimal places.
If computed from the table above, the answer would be 1.08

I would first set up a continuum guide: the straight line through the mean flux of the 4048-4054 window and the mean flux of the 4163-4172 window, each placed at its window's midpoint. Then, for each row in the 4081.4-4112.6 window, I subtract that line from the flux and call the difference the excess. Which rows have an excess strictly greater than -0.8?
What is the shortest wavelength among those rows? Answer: 4081.89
